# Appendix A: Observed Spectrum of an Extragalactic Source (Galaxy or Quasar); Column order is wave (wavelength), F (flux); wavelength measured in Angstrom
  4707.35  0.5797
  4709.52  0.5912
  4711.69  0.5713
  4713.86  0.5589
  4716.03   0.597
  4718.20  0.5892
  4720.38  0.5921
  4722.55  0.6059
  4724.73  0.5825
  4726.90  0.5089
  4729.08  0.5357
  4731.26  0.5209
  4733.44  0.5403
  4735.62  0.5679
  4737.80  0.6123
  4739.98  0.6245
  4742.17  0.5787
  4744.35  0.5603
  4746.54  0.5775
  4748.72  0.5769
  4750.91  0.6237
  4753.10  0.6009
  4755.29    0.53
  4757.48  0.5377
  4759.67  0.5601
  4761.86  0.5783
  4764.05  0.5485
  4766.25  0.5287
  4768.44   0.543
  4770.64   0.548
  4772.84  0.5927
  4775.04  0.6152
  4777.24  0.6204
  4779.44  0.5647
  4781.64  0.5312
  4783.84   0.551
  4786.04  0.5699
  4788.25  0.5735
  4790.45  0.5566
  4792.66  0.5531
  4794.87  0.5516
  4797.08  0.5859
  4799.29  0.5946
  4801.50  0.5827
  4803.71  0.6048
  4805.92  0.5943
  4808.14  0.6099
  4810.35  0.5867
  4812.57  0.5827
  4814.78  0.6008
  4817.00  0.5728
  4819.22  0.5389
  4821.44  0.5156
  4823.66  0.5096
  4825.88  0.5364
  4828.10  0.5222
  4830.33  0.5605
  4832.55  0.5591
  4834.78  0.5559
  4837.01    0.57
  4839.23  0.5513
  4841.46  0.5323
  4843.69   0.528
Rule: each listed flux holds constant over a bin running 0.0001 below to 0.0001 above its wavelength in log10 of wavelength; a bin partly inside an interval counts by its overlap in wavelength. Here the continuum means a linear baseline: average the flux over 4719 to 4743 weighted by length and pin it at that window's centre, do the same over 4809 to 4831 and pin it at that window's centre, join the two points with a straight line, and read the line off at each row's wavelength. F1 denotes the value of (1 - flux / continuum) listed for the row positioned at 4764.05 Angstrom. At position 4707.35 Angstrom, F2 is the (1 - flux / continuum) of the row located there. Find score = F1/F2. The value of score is -2.9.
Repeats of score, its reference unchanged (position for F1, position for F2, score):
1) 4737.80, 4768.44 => -2.2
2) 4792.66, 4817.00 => -0.3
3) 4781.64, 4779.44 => -7.5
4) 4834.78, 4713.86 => -0.4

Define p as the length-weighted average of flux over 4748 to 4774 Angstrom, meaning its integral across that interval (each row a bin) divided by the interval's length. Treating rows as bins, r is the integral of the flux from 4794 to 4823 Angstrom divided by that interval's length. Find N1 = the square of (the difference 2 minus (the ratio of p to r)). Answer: 1.05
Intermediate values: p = 0.564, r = 0.578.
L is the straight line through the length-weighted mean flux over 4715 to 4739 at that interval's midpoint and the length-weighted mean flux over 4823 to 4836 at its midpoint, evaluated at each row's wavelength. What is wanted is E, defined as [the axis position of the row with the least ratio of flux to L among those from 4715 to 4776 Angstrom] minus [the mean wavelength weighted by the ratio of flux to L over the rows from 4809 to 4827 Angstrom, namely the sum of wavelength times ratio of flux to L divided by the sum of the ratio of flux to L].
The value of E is -91.0 Angstrom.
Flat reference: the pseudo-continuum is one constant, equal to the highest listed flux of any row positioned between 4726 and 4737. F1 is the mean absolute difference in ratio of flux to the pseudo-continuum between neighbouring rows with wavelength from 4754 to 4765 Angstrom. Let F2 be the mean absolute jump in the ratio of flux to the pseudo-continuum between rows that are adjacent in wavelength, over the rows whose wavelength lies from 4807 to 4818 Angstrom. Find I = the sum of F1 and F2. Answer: 0.067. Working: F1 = 0.034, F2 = 0.0323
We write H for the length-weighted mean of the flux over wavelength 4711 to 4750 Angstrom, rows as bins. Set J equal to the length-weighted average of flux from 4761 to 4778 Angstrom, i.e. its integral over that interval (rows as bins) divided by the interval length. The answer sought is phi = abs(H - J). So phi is 0.002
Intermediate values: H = 0.573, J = 0.571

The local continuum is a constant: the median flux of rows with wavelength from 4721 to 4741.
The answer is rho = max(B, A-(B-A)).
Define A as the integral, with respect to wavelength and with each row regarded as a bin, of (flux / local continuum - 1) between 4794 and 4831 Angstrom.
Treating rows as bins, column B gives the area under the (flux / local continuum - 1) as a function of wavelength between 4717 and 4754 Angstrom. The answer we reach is 0.55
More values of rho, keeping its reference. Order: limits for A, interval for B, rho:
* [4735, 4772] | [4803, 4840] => 0.69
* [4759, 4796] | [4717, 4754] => 0.55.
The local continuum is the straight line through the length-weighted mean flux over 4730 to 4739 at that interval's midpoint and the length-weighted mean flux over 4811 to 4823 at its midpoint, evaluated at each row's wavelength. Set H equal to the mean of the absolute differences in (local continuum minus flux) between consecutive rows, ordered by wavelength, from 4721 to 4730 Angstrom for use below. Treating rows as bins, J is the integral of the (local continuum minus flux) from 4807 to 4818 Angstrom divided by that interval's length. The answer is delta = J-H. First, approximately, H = 0.041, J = -0.030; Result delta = -0.071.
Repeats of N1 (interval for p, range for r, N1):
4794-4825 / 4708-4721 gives 1.03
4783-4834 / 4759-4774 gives 0.97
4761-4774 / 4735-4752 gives 1.12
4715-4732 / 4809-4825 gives 0.97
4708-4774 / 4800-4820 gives 1.06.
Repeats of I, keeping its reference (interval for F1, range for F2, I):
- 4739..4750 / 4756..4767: 0.076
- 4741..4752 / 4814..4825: 0.077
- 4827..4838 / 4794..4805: 0.059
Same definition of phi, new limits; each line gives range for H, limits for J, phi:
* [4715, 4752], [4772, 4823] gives 0.001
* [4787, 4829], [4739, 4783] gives 0.005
